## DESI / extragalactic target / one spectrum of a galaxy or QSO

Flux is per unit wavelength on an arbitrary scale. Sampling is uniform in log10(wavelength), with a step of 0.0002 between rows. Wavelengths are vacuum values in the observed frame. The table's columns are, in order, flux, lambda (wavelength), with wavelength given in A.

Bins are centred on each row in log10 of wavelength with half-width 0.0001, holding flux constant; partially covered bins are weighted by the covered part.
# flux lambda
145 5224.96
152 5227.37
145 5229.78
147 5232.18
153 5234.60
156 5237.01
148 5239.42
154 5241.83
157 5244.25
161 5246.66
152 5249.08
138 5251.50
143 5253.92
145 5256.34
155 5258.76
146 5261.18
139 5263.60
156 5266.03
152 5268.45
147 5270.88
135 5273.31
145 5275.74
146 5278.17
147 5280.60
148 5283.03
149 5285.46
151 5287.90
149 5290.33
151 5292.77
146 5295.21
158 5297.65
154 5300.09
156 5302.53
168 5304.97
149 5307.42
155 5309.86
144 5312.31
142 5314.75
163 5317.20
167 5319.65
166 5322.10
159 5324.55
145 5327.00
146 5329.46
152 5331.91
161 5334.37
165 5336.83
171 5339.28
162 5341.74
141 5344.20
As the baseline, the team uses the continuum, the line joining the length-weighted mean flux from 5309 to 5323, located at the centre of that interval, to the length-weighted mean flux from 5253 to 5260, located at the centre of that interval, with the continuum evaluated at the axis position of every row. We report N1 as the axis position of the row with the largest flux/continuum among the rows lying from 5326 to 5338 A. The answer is 5336.83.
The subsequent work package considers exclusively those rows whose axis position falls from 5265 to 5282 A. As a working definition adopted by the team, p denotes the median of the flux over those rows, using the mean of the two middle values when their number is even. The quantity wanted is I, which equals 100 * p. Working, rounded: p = 147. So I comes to 14700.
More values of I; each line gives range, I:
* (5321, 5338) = 15900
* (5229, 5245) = 15300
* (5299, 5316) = 15400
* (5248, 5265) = 14500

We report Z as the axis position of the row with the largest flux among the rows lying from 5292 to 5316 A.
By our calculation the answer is 5304.97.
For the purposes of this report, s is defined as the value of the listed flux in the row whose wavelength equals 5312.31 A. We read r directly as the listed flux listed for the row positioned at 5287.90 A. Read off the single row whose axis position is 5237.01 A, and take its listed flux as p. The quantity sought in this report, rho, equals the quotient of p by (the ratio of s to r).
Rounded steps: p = 156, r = 151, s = 144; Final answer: 164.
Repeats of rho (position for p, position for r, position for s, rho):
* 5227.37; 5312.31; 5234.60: 143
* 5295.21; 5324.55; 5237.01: 149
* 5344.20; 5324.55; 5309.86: 145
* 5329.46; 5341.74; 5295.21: 162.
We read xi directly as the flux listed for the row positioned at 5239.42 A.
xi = 148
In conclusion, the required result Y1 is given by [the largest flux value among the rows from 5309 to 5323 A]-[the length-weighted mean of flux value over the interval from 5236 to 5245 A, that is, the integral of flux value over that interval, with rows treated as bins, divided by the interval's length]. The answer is 13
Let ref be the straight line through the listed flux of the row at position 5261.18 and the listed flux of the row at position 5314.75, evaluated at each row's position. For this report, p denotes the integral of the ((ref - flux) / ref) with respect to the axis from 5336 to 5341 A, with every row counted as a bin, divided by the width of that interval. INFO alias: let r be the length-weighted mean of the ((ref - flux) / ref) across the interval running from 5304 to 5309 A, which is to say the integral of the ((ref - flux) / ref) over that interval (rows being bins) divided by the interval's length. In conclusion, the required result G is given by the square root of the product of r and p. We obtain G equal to 0.14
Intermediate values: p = -0.20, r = -0.106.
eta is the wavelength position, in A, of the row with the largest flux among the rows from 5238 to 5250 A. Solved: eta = 5246.66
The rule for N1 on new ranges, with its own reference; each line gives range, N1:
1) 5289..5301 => 5297.65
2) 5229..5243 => 5237.01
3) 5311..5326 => 5319.65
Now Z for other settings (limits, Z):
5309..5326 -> 5319.65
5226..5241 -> 5237.01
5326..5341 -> 5339.28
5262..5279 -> 5266.03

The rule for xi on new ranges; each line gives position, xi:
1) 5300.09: 154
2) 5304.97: 168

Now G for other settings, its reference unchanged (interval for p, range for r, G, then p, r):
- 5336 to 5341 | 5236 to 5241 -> 0.08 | -0.20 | -0.029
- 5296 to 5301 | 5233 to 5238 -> 0.06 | -0.08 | -0.040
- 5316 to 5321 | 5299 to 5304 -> 0.12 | -0.16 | -0.089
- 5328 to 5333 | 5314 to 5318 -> 0.07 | -0.06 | -0.076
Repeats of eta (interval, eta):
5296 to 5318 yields 5304.97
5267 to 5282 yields 5268.45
